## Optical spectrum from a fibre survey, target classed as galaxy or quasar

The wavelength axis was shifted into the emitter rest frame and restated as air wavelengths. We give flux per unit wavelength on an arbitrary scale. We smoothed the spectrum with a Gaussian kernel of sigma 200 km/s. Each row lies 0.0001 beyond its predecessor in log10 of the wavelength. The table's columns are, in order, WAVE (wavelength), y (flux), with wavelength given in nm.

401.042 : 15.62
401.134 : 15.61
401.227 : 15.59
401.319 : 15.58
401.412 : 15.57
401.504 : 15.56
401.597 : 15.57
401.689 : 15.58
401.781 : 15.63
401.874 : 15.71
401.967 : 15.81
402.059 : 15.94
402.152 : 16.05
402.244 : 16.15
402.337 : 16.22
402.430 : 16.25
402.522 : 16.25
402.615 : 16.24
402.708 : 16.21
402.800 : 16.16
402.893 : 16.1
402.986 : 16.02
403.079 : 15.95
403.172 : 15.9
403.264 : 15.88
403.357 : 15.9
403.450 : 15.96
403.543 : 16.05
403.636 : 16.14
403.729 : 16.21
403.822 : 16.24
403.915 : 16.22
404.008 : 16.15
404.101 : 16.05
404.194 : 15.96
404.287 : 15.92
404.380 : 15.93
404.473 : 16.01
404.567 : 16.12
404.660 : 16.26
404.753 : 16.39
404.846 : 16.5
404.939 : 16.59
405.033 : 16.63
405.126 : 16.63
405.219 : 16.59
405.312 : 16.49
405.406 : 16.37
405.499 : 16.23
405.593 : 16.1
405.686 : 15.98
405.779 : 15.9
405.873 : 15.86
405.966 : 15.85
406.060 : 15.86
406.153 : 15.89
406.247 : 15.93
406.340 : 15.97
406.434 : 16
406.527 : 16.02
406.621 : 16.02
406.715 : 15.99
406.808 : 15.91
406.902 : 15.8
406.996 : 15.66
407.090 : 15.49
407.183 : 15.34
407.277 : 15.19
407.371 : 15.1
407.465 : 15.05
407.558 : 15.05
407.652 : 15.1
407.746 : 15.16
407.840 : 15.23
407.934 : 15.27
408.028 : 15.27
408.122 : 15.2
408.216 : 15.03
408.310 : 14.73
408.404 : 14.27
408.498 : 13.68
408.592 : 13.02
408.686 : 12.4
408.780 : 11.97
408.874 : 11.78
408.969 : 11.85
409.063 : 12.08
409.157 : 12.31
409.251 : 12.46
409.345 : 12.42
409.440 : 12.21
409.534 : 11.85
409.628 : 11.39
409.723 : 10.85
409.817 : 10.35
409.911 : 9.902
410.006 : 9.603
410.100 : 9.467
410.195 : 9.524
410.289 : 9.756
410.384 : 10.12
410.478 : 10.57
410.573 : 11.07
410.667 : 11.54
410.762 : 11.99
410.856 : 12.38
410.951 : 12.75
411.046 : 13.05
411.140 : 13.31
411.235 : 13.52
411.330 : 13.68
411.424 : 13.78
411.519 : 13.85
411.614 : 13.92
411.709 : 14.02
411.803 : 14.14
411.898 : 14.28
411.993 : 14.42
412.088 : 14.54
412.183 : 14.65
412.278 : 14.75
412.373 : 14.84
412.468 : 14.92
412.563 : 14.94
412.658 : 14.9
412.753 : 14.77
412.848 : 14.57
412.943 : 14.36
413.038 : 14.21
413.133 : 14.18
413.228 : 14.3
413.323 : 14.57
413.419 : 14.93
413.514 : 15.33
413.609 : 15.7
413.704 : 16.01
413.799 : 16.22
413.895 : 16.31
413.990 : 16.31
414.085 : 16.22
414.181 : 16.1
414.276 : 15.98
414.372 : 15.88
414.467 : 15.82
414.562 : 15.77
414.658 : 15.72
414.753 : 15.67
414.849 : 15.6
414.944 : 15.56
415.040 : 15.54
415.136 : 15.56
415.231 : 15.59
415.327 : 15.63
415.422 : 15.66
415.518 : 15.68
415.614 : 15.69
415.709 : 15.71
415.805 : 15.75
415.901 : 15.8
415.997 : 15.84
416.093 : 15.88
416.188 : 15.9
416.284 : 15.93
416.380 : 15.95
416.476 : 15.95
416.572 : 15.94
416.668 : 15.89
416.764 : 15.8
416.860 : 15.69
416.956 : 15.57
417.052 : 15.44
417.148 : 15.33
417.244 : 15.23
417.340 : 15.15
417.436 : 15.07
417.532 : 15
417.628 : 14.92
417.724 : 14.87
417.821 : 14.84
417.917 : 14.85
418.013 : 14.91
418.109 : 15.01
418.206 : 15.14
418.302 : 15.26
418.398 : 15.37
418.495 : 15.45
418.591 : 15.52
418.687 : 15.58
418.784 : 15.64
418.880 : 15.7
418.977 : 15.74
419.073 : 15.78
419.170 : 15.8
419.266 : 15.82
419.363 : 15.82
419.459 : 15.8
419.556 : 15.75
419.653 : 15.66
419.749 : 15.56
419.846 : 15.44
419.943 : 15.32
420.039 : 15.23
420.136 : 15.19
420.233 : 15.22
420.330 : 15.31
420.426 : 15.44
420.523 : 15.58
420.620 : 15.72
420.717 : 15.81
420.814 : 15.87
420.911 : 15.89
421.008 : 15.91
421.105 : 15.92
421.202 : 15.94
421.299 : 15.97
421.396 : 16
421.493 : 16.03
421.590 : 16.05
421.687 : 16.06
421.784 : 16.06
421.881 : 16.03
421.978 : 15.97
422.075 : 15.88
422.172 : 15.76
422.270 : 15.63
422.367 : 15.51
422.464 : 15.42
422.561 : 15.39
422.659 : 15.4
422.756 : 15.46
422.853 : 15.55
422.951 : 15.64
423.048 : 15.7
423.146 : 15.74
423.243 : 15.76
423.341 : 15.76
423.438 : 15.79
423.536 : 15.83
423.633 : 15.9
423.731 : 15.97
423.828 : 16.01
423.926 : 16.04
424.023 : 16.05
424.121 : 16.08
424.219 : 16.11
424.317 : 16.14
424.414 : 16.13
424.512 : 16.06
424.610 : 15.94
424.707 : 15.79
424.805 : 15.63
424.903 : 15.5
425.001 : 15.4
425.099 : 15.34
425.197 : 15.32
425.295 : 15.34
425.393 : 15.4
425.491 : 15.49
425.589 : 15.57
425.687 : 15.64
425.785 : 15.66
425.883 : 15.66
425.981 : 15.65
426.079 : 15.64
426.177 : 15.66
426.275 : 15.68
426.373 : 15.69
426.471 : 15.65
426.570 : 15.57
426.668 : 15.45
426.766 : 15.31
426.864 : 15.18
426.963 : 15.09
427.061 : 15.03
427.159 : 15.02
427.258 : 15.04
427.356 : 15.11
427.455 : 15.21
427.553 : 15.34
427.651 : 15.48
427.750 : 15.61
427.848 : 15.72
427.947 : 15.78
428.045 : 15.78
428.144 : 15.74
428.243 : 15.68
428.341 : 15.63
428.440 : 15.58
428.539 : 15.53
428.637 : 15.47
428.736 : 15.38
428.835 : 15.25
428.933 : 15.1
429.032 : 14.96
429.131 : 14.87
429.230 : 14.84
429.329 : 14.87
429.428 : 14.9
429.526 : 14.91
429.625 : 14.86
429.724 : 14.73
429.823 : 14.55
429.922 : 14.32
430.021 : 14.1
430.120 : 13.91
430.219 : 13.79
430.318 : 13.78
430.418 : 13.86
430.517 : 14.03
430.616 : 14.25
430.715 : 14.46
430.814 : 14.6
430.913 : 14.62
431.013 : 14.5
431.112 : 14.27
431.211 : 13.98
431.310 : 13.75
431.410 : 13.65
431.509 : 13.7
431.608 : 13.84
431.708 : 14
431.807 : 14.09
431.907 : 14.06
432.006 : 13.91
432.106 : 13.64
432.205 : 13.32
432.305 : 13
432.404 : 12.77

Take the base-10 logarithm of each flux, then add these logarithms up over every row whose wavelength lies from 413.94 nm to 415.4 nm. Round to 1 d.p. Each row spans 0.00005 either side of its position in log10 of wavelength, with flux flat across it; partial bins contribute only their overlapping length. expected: 18.0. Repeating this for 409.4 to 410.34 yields 10.2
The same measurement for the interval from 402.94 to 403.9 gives 12.0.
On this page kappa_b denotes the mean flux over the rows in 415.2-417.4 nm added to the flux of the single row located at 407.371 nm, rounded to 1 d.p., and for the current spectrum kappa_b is 30.8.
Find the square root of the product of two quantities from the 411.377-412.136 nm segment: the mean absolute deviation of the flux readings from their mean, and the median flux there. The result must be 1.78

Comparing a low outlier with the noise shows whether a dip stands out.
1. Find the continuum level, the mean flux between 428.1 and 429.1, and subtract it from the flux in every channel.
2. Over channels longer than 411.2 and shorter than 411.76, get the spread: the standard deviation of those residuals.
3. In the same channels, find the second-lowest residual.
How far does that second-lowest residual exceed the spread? -1.9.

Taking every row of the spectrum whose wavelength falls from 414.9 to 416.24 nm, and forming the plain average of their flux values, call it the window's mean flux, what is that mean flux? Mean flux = 15.7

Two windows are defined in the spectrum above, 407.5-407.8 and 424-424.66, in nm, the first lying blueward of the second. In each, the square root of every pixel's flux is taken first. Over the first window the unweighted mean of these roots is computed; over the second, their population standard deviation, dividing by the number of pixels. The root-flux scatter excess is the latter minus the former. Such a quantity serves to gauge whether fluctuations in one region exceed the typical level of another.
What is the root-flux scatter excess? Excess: -3.88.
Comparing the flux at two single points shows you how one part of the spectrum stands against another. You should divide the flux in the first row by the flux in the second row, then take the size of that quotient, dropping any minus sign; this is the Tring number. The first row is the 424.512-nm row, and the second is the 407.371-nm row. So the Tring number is 1.06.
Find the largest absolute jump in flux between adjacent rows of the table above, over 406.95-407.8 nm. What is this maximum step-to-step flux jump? 0.17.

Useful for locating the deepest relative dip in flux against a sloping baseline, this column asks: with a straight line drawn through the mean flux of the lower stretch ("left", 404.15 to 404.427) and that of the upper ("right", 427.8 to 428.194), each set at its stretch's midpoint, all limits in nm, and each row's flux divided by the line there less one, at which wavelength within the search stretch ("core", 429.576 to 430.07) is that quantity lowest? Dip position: 430.021 nm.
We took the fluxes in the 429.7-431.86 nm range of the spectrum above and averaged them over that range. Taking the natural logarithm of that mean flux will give 2.65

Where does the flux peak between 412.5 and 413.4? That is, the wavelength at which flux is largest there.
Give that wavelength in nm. 412.563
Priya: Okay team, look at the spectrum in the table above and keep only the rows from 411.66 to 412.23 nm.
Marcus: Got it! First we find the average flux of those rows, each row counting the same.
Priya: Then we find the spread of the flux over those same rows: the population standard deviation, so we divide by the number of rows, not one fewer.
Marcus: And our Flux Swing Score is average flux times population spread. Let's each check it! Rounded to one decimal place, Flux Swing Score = 3.1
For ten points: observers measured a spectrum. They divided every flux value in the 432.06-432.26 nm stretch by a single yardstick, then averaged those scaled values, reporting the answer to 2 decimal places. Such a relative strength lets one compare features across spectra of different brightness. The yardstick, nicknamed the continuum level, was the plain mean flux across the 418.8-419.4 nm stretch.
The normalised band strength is 0.85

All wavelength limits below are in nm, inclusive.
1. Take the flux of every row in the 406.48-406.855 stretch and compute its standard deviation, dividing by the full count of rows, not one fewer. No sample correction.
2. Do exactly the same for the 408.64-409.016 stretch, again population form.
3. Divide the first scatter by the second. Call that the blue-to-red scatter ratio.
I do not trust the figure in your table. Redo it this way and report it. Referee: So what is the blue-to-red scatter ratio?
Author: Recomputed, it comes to 0.19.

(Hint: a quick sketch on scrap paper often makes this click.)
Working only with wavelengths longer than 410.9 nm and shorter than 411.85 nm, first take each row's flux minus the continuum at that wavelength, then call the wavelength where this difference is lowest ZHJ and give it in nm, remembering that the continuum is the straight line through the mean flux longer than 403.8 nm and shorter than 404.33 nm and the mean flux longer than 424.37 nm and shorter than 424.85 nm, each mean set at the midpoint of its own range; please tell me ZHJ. 410.951 nm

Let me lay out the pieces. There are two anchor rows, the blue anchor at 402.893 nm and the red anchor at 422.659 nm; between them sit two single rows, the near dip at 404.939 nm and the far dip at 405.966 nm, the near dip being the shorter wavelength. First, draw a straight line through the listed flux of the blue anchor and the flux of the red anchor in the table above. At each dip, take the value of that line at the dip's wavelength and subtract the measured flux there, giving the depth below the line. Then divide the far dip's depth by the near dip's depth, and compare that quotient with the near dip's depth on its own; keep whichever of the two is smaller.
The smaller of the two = -0.56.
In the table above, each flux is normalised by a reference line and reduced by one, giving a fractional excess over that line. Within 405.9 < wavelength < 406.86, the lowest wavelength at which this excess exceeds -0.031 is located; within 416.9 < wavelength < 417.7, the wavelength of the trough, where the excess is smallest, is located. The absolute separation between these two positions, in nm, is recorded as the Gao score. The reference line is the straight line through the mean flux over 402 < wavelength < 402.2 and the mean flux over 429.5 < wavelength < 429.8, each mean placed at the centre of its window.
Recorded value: 11.66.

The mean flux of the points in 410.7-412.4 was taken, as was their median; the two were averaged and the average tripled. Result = 41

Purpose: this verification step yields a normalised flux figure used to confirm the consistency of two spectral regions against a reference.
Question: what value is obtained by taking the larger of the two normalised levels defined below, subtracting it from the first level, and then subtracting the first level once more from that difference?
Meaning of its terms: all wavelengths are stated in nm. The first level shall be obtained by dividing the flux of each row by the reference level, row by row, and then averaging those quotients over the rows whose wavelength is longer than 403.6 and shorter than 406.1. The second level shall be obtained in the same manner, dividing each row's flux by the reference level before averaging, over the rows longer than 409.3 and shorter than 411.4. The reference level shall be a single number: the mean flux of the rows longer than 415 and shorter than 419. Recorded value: -1.04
